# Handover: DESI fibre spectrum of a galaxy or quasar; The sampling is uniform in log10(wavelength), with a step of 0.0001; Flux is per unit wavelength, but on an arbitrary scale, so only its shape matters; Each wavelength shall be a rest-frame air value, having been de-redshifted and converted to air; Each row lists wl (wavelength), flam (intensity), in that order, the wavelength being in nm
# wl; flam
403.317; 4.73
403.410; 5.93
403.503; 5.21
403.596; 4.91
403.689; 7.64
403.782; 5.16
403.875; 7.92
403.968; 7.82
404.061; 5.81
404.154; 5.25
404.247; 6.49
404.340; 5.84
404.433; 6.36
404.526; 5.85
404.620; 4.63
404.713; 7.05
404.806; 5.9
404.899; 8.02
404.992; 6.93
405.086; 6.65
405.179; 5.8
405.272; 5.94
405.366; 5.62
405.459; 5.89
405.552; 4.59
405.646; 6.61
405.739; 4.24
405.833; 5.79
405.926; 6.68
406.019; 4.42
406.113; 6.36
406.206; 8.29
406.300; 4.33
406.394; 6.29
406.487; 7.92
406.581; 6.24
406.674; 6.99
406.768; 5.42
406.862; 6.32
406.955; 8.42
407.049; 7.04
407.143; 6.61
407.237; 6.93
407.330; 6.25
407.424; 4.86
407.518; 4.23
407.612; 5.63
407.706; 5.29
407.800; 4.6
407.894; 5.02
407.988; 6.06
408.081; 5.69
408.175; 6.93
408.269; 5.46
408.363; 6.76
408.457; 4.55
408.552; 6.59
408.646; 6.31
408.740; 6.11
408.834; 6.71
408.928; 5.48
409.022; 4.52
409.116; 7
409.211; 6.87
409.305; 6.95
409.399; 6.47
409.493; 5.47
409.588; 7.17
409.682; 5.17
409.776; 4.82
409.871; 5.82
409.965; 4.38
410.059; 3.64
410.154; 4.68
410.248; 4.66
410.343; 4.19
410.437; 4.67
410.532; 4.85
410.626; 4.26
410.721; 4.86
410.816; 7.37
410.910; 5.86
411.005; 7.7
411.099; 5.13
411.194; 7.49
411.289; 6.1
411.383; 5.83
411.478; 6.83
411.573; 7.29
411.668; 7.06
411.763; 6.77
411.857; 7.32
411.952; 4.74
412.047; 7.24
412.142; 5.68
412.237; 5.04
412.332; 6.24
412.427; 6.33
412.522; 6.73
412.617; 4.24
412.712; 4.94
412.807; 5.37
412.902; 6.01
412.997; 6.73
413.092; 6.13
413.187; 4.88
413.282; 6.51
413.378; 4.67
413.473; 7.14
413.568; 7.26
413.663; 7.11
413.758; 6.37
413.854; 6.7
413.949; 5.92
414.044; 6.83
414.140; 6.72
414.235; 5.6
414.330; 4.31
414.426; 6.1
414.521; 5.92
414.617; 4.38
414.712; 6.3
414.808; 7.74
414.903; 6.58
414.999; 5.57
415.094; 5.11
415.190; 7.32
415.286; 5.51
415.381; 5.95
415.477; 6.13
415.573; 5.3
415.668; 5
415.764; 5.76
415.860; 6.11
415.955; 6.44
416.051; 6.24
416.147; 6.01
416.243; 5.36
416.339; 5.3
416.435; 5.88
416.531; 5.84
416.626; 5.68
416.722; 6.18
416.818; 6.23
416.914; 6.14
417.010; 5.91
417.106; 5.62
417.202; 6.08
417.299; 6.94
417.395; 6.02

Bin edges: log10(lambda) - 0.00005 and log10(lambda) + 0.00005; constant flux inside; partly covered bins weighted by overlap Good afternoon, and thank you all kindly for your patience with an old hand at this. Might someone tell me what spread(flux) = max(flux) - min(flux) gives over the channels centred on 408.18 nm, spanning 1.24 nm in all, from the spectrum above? 2.4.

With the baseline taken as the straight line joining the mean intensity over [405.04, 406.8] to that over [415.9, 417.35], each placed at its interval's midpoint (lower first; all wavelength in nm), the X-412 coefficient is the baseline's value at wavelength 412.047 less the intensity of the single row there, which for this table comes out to -1.2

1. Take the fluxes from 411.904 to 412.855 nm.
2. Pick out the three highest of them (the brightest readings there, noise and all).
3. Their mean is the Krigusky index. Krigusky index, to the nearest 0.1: 6.8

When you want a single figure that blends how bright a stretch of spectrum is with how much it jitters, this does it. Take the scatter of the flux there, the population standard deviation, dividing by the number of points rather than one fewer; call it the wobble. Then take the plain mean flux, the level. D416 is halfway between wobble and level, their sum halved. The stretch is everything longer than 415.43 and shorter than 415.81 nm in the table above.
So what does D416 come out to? 2.99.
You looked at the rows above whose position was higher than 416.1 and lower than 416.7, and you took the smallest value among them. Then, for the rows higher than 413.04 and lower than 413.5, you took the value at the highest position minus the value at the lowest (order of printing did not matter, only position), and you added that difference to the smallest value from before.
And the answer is 6.3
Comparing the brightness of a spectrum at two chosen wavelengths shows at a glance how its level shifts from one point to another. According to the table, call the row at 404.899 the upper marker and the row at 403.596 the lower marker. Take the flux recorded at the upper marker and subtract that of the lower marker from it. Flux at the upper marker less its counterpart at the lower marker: 3.1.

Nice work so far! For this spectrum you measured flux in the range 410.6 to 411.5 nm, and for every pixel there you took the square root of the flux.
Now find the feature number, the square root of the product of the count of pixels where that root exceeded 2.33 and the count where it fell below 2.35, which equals 4.6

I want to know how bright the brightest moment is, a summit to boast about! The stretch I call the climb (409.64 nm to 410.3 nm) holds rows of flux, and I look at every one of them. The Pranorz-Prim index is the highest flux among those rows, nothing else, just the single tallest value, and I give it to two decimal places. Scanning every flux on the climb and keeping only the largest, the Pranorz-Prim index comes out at 5.82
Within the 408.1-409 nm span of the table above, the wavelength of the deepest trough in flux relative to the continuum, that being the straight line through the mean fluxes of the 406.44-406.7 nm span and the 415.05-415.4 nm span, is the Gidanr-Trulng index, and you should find 408.457 nm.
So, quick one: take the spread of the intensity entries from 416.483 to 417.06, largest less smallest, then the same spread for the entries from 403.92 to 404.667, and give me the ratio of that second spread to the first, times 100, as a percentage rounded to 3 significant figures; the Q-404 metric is 580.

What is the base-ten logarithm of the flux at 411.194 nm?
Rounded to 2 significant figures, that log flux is 0.87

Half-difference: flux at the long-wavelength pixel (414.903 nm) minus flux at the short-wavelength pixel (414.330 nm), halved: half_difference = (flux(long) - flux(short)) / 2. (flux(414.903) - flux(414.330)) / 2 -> 1.1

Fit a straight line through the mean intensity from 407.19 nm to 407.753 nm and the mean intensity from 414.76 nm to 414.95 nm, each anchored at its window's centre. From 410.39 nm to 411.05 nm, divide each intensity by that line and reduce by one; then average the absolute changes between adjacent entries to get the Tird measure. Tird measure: 0.19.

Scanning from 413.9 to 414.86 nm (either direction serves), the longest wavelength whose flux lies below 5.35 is 414.617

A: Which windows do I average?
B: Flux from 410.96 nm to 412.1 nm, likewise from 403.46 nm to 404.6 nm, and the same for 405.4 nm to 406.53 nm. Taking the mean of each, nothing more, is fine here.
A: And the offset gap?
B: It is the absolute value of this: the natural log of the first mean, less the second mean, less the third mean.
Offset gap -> 10.2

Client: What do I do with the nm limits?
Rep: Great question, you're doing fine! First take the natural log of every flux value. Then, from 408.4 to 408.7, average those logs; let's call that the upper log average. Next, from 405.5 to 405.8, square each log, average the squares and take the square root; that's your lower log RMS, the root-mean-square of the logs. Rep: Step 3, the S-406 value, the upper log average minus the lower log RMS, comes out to 0.12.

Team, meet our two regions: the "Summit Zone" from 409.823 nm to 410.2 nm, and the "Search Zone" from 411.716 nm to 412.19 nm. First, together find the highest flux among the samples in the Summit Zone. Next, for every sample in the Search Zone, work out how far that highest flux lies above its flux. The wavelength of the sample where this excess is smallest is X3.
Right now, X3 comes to 411.857 nm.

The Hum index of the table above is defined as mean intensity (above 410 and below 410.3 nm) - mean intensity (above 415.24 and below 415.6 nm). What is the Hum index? -1.4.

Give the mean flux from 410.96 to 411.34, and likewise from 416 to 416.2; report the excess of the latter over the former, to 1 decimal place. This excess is -0.5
